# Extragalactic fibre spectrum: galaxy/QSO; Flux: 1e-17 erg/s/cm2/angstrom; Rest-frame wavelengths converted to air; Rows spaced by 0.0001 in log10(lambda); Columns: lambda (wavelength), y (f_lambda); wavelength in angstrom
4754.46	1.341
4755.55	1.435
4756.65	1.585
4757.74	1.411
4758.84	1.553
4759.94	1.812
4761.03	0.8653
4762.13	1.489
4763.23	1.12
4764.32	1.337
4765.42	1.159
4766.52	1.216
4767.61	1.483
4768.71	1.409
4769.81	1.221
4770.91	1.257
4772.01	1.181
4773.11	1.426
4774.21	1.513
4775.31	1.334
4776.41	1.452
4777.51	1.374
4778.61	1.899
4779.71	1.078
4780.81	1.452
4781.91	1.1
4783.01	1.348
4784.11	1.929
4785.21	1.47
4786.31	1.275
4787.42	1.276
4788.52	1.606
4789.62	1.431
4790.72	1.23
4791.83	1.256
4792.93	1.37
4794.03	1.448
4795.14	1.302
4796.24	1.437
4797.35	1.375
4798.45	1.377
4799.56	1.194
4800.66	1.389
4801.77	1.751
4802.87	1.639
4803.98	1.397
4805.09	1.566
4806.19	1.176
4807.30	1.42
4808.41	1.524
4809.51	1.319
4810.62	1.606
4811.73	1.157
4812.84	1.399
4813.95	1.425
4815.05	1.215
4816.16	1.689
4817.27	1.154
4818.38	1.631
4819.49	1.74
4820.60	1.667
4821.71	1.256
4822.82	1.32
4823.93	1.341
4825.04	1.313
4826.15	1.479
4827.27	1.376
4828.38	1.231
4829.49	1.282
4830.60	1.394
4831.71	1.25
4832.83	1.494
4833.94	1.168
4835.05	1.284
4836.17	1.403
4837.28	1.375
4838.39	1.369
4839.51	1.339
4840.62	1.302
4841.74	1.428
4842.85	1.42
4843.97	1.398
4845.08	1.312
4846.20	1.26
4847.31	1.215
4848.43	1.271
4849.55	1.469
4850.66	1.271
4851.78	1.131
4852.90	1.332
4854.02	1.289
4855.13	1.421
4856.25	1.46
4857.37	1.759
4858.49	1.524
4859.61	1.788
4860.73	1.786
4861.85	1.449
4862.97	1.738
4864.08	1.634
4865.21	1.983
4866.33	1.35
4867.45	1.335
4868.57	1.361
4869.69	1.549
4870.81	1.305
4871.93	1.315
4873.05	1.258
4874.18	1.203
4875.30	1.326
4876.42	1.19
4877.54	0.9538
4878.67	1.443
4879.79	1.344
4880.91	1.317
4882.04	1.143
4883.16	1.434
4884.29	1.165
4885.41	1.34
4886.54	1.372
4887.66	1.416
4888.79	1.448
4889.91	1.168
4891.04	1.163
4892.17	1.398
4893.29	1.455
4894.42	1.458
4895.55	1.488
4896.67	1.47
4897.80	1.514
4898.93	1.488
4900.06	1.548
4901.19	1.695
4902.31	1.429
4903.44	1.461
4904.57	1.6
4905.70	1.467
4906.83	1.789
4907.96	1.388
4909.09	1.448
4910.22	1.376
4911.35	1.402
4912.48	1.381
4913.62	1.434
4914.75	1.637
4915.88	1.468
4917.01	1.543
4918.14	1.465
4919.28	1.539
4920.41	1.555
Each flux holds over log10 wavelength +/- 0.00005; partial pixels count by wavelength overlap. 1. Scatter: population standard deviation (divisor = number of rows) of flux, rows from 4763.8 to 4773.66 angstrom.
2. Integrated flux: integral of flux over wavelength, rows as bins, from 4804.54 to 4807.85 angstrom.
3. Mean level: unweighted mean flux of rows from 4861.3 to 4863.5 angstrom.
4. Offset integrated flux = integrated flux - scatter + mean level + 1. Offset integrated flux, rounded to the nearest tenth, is 7.1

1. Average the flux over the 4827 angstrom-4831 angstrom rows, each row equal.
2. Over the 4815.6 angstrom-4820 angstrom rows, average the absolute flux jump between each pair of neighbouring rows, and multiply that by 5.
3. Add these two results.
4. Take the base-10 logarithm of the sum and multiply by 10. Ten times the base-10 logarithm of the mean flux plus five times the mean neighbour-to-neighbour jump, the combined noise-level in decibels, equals 5.0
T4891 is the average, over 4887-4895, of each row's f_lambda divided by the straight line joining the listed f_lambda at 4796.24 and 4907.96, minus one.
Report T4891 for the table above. -0.027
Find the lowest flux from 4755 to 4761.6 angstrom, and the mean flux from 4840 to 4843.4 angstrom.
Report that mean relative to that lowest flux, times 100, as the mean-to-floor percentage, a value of 160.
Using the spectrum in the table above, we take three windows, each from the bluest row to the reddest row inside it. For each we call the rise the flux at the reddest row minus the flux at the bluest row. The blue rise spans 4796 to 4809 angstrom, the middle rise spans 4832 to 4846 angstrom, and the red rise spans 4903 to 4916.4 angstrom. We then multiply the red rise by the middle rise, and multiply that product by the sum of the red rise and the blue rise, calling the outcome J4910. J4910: 0.000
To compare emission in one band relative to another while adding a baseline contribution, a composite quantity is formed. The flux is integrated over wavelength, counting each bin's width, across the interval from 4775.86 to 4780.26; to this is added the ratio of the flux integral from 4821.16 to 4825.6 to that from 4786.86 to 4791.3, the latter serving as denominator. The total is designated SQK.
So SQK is 7.33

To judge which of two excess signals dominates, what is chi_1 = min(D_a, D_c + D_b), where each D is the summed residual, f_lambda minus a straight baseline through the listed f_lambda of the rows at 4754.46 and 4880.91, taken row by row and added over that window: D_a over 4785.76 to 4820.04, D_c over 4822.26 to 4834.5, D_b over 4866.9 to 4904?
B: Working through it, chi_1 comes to 1.6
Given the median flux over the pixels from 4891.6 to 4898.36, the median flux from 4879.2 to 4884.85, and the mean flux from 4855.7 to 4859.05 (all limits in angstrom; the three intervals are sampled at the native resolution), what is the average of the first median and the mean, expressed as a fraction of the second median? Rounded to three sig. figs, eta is 1.16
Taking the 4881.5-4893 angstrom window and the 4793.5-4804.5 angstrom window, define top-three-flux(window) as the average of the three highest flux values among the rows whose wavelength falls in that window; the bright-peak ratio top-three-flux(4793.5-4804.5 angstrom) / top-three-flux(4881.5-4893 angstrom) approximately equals 1.13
